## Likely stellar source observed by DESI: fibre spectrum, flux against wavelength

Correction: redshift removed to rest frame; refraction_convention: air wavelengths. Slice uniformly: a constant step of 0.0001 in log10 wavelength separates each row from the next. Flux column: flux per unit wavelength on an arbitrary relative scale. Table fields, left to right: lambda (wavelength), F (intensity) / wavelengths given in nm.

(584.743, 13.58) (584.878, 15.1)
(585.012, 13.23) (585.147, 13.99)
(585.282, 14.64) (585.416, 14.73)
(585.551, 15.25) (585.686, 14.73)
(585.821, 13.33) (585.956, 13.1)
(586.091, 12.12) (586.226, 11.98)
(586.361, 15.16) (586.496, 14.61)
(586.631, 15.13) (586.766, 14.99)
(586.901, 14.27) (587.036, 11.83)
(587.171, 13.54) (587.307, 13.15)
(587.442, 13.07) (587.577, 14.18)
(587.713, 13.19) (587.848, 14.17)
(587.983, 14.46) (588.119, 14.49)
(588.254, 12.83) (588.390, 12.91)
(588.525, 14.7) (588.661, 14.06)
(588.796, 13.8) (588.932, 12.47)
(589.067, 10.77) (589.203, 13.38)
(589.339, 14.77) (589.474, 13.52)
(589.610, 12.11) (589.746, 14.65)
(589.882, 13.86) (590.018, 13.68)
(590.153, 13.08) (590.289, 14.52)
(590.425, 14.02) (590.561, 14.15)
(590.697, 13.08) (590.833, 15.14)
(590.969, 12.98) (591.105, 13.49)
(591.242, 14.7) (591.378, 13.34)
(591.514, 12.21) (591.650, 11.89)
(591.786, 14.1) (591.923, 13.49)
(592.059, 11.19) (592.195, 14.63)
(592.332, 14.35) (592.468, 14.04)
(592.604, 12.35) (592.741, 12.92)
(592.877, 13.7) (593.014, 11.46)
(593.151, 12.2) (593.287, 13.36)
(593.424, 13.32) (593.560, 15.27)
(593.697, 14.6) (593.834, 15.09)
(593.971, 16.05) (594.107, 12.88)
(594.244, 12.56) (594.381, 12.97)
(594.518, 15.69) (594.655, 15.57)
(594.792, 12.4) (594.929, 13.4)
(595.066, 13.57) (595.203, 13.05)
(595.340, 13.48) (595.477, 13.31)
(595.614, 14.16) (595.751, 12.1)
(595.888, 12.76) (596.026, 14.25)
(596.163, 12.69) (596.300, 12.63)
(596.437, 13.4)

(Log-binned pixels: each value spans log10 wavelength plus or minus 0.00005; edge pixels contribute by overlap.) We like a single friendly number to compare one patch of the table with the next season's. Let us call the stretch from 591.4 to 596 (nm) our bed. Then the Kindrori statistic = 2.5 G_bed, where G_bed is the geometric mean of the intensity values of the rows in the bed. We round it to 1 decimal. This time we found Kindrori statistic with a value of 33.5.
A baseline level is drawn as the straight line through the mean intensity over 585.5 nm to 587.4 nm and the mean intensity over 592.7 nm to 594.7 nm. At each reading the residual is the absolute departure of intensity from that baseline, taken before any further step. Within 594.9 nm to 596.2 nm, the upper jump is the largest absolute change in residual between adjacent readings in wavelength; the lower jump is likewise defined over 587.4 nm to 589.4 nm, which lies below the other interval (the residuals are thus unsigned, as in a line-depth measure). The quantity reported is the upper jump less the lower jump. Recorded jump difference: -1.2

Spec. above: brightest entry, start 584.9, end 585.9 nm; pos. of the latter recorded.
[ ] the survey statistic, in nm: 585.551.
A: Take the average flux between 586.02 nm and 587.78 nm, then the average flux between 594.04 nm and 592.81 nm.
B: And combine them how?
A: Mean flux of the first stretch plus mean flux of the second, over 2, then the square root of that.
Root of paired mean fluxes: 3.71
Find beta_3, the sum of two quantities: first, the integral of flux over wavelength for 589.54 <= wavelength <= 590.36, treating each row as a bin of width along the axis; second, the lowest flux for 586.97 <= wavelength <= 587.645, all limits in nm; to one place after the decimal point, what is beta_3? 23.0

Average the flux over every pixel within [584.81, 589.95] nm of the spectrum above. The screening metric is 13.7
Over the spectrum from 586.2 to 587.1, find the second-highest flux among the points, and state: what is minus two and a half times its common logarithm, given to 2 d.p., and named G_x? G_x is -2.95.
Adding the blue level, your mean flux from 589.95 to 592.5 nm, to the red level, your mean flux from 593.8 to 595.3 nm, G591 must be 27.5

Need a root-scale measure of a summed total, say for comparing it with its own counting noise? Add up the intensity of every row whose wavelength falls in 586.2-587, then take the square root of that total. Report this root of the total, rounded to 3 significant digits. 9.28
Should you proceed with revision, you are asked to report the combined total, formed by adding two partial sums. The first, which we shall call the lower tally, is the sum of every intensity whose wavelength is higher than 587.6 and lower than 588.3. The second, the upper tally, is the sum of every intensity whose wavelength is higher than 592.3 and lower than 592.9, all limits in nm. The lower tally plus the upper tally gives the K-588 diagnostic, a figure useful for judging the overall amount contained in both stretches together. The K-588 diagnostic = 136.5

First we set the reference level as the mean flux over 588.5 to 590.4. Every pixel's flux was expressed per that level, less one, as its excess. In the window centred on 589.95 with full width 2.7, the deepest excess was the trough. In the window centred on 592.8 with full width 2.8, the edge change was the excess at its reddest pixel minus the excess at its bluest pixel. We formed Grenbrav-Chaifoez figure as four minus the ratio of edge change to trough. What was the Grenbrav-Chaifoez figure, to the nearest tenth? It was 4.2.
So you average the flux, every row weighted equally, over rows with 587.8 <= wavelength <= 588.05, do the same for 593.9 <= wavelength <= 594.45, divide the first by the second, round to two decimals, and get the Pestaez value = 1.05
